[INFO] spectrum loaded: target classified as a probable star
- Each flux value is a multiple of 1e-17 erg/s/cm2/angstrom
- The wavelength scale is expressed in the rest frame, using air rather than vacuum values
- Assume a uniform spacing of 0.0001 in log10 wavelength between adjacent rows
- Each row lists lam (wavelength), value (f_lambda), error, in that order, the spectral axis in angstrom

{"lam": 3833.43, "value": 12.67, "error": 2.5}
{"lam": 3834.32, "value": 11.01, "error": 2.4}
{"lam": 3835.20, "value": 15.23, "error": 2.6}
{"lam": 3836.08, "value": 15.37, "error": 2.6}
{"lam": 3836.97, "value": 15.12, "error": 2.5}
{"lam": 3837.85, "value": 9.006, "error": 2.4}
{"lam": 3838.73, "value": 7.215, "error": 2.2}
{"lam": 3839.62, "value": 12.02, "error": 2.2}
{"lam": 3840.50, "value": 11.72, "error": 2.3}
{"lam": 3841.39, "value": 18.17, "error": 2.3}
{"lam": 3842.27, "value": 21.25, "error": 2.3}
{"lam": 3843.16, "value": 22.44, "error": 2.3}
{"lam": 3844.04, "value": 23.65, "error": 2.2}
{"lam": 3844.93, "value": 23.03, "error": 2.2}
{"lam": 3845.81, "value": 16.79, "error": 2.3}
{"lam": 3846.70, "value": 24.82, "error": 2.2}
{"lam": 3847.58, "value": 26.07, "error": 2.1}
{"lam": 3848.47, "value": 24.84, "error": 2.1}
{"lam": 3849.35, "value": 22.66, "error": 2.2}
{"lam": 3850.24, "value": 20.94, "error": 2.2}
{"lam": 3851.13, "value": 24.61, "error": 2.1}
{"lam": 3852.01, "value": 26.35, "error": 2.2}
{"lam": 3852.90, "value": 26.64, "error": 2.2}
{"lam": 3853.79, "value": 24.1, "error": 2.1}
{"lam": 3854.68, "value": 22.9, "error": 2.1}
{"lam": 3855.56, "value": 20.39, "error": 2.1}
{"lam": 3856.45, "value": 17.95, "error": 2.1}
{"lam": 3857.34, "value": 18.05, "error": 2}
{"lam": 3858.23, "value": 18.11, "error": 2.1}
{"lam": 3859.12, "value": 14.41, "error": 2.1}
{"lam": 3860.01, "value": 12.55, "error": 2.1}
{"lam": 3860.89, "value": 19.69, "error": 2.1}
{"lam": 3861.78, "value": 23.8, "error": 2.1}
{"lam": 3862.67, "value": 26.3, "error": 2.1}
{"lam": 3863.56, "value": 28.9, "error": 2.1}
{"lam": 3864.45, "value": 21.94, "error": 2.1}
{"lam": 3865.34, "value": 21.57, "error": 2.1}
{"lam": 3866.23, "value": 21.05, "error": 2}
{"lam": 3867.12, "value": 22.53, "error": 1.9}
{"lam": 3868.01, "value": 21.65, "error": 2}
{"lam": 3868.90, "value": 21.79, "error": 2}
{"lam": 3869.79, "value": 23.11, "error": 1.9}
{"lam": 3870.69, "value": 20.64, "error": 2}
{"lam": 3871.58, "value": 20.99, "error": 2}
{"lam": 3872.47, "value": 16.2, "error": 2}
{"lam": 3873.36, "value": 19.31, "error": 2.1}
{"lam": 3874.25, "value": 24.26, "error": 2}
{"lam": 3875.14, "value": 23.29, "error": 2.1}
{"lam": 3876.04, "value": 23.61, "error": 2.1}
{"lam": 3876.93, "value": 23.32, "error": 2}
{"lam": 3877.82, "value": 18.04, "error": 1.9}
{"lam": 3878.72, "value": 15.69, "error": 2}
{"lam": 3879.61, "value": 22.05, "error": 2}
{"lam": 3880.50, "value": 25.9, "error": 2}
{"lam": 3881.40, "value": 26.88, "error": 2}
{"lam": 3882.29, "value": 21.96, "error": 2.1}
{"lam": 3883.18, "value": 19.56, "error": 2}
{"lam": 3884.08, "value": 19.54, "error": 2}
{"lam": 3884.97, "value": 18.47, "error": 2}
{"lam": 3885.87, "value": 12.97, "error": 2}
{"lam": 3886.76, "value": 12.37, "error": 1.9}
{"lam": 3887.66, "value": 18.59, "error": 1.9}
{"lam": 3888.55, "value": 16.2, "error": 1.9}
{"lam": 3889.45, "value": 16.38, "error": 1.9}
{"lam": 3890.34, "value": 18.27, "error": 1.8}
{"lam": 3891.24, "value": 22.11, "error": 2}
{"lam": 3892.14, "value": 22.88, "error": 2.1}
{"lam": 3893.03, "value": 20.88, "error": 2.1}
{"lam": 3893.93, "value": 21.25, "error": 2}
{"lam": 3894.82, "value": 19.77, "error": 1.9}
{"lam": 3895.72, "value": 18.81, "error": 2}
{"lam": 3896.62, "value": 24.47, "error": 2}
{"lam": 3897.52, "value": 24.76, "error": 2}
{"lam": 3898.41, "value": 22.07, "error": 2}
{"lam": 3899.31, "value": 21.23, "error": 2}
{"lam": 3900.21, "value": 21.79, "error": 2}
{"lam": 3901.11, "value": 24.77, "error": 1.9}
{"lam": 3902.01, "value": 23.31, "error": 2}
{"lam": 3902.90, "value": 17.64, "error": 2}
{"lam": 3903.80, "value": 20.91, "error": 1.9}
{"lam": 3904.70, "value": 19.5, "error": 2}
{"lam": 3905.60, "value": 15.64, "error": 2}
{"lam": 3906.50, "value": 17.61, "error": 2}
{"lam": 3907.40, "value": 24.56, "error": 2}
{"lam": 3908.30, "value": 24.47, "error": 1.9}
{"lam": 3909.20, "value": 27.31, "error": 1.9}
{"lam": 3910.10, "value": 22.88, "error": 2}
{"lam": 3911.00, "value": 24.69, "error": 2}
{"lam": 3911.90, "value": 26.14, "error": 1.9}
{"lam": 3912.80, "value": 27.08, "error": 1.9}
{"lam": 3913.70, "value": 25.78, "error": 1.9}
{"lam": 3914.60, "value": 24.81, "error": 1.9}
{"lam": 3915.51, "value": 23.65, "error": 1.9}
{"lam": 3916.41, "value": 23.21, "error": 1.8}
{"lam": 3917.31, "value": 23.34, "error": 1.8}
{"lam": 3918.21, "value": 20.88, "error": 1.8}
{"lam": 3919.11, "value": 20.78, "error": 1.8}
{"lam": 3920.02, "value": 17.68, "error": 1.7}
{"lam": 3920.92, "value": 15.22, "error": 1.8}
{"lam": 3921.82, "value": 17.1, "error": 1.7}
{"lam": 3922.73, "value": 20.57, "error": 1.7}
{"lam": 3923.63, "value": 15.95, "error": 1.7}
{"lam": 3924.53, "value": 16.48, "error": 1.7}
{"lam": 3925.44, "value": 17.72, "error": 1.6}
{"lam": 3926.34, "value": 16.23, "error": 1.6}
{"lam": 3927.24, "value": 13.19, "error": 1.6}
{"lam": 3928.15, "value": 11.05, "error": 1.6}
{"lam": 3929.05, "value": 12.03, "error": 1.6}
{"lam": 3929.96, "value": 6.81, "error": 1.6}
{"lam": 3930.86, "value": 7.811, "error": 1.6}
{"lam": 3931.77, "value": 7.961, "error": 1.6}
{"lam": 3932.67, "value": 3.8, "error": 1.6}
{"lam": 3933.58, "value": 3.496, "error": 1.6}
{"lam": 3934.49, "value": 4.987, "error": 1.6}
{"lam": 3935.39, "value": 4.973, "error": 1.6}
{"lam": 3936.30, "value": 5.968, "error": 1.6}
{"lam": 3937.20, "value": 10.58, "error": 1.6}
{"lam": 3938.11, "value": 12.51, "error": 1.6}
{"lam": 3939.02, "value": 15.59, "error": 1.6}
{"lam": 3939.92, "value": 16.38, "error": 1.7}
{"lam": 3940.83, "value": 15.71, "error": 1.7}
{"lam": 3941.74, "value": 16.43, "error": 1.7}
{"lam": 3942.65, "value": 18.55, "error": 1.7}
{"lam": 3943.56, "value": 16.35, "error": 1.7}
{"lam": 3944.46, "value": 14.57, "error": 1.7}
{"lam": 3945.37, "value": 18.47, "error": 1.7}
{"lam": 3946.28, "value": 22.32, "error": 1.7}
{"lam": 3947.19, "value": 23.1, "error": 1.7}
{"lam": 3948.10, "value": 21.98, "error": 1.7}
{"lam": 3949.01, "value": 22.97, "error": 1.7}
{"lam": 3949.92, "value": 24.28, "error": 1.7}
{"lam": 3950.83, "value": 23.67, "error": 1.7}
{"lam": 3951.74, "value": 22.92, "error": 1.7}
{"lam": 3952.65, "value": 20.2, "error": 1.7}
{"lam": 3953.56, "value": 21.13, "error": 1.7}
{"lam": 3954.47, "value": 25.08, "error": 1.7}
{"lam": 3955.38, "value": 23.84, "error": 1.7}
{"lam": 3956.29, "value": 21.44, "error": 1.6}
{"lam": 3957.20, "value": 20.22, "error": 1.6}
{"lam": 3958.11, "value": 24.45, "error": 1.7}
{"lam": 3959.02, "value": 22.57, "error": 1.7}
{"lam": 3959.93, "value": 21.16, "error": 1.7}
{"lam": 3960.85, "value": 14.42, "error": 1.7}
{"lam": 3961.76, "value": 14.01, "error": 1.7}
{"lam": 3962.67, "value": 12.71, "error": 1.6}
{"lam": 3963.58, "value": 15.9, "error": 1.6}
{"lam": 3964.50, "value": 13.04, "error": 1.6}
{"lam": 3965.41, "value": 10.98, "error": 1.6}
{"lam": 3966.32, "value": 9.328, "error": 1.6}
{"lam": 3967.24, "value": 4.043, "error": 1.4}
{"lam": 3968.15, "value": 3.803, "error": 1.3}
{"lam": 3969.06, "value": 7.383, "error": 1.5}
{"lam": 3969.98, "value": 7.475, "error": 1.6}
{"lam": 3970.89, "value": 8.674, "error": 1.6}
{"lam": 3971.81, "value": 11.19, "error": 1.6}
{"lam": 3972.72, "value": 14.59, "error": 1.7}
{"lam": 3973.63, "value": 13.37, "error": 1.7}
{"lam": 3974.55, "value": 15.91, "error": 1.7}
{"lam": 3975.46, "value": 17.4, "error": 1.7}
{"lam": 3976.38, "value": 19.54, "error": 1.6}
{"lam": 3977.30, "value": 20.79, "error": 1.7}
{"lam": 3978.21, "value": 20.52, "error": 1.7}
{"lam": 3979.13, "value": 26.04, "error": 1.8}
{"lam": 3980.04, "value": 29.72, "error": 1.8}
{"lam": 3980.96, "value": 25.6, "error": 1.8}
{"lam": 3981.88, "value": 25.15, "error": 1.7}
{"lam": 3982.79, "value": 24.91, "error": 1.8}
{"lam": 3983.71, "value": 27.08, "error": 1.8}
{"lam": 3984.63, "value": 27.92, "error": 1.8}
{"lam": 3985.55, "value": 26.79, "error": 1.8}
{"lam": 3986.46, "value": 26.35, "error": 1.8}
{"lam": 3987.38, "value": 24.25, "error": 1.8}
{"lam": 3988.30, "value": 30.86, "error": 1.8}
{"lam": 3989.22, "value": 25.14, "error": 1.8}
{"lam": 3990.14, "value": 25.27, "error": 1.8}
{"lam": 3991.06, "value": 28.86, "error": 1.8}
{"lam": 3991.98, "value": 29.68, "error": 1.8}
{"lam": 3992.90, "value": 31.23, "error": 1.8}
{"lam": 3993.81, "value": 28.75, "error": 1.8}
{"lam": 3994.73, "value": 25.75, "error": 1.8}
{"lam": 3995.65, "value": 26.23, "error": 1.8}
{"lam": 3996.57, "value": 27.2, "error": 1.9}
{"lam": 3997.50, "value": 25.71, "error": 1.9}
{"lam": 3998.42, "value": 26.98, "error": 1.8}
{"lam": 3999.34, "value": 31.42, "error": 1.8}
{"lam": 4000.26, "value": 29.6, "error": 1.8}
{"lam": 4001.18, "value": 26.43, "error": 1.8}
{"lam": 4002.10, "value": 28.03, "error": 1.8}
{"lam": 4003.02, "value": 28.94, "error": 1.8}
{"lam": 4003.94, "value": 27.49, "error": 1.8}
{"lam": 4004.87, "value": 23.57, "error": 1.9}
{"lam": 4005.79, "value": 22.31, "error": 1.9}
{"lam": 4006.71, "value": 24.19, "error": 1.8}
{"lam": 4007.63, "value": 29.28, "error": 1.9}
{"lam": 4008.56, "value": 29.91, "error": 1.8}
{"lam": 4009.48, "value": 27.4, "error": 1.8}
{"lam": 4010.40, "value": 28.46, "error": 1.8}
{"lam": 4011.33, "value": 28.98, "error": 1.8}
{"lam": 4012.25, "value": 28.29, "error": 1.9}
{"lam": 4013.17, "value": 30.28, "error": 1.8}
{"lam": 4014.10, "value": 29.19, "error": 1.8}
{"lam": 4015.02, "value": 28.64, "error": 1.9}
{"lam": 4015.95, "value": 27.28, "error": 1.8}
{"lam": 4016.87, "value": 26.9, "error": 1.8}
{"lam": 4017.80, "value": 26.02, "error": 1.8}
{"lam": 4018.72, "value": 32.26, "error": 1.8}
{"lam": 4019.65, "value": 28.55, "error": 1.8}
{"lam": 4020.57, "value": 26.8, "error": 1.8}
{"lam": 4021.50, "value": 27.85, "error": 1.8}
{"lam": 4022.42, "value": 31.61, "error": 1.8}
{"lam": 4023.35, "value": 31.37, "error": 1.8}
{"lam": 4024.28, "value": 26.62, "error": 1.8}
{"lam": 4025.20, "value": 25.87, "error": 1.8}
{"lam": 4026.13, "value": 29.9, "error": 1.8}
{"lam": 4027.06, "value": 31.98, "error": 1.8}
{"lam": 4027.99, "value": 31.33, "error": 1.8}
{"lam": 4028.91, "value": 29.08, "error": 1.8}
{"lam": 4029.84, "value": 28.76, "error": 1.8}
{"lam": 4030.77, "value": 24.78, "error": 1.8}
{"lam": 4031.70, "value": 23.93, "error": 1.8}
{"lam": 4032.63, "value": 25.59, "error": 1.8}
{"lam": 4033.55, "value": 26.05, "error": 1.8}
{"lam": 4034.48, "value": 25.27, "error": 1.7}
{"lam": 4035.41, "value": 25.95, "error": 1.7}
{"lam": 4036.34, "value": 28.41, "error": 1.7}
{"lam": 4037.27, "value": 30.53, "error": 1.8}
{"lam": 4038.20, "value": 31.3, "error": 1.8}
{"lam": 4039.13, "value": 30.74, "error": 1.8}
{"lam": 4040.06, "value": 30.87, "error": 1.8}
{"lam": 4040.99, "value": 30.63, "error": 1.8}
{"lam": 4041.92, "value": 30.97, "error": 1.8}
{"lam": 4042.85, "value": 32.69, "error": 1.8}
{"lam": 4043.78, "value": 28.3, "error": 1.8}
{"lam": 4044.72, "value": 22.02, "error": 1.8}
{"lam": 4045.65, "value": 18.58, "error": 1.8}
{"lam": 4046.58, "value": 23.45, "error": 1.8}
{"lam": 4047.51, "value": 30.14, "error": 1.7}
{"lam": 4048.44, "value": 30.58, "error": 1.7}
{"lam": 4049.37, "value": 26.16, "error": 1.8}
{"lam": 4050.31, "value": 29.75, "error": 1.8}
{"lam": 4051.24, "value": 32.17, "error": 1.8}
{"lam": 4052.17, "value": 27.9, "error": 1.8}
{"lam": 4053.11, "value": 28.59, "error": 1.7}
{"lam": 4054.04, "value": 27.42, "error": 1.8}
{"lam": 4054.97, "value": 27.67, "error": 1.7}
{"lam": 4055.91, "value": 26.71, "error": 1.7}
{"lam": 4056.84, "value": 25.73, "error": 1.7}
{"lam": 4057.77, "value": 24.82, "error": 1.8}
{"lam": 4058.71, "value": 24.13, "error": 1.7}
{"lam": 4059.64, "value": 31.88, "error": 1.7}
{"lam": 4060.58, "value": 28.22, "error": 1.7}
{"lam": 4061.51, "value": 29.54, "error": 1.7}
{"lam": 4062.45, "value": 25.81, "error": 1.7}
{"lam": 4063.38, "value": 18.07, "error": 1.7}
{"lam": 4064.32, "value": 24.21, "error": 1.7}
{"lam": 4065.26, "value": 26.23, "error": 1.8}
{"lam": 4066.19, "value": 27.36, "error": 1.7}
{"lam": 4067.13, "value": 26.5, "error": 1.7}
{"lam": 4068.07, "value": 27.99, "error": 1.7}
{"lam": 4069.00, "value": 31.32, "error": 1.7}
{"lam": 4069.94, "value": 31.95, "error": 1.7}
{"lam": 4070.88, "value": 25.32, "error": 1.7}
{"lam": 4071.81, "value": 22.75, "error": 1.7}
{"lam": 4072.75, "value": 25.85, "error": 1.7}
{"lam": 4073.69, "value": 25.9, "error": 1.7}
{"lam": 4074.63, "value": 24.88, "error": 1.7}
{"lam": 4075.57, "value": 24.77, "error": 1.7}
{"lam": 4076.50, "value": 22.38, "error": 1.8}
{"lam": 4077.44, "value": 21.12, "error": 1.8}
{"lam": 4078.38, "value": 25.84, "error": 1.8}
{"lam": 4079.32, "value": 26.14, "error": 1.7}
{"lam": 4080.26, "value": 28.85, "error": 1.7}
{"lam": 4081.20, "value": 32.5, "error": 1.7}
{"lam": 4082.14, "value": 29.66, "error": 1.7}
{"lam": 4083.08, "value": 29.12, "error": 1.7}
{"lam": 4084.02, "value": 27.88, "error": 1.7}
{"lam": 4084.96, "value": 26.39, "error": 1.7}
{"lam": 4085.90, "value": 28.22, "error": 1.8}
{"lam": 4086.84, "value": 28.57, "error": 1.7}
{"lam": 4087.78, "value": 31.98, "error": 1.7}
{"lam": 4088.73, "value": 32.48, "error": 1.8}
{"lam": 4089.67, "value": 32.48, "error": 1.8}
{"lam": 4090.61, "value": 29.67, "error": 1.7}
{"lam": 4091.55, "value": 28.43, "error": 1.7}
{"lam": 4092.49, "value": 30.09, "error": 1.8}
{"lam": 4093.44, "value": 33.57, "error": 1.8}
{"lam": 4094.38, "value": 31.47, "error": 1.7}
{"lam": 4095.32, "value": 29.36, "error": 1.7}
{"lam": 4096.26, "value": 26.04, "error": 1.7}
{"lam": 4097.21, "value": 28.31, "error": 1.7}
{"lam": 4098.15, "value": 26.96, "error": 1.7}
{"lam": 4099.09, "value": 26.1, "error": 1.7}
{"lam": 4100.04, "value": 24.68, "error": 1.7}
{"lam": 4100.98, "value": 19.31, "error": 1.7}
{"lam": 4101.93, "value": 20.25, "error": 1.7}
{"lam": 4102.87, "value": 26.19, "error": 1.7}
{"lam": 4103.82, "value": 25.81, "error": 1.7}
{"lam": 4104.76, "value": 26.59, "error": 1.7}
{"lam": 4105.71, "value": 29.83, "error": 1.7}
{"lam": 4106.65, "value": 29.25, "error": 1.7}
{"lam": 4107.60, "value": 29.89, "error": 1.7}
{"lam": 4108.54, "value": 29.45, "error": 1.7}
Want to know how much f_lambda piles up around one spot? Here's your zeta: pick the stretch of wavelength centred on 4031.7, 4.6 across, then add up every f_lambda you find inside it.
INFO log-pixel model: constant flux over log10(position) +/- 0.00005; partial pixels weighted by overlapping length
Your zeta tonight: 129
